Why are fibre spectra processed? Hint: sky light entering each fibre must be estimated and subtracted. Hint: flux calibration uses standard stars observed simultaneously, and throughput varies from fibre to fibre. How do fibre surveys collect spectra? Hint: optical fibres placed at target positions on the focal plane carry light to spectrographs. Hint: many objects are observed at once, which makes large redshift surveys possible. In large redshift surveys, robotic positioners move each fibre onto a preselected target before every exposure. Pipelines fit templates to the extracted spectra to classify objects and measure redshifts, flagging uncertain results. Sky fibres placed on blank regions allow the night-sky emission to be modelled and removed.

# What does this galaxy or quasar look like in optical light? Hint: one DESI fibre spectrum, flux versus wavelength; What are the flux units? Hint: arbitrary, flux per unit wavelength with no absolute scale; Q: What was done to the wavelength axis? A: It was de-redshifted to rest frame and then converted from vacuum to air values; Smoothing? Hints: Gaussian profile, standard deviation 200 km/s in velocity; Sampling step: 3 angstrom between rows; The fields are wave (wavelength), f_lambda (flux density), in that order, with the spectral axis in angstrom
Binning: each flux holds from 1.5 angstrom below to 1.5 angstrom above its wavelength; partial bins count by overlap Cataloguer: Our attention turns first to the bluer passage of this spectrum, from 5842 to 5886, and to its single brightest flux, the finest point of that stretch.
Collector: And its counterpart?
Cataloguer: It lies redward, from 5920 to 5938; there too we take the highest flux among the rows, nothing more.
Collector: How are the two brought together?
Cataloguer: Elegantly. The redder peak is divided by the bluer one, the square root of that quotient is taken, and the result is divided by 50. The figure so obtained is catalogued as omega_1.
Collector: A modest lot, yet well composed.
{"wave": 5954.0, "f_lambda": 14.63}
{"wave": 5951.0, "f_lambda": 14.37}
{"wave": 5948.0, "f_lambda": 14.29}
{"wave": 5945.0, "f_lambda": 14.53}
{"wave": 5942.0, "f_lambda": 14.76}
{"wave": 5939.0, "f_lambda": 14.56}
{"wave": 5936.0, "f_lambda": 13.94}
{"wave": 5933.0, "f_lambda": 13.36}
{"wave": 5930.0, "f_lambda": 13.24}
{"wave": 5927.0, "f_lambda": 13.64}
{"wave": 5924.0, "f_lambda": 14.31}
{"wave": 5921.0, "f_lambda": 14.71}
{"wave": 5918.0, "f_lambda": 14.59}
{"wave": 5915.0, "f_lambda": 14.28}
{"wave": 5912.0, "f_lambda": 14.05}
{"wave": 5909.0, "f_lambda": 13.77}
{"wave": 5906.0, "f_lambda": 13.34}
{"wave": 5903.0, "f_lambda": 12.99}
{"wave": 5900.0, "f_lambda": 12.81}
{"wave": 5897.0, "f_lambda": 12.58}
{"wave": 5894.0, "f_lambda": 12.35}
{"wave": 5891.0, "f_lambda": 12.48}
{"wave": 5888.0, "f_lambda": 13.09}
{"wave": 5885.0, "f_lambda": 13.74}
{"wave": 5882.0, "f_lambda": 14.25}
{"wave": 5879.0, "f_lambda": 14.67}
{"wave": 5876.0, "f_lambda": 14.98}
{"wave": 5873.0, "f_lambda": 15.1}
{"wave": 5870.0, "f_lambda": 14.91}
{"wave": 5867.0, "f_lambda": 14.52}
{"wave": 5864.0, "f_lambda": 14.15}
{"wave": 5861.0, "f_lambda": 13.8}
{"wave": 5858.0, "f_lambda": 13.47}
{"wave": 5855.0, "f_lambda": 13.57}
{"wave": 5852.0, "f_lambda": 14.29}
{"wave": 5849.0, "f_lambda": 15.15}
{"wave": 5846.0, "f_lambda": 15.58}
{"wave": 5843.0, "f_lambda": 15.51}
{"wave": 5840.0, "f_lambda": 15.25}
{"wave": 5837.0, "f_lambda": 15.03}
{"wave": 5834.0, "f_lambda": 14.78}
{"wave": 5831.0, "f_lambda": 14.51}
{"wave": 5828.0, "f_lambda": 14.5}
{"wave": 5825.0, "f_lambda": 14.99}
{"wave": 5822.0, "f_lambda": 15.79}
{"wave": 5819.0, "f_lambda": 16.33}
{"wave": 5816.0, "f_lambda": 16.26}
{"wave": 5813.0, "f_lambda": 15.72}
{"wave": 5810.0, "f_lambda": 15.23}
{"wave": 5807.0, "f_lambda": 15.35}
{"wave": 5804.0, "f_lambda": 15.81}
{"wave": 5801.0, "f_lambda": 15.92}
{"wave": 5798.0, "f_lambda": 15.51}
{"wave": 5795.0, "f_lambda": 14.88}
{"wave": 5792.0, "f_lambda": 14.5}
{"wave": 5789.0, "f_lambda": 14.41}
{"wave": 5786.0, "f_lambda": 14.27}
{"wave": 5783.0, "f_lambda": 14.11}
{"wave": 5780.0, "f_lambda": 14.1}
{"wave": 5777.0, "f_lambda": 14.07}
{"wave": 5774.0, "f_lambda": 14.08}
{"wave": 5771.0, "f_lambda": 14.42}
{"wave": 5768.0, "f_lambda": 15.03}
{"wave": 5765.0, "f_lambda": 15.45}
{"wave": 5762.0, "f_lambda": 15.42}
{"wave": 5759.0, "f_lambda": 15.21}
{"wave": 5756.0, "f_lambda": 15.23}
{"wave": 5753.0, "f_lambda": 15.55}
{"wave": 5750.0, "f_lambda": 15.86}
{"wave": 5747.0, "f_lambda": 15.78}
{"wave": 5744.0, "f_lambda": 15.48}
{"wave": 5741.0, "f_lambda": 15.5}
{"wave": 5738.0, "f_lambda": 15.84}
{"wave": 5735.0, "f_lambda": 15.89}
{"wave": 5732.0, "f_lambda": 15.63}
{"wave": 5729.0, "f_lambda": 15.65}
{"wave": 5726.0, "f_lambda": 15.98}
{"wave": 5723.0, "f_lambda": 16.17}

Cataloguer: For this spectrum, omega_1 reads 0.0194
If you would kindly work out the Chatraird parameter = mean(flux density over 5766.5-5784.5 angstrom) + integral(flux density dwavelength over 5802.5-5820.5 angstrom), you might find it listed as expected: 298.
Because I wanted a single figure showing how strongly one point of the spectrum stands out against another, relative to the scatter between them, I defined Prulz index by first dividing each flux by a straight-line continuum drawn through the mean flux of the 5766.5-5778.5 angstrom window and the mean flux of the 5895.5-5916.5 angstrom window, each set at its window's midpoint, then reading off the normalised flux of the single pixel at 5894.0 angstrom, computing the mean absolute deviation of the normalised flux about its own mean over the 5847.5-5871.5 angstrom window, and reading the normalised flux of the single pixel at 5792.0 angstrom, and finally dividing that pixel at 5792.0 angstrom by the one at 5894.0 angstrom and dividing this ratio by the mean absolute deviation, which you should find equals 32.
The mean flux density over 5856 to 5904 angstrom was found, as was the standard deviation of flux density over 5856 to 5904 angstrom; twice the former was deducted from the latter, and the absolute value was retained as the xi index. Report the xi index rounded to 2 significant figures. 27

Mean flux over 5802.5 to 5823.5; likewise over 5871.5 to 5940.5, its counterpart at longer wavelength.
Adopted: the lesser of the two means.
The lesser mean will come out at 13.8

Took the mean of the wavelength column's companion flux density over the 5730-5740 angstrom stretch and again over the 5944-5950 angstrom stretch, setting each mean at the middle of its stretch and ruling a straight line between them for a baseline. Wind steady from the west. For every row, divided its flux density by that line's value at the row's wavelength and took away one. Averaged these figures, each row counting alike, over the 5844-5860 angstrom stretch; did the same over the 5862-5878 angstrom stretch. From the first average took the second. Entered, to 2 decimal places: -0.03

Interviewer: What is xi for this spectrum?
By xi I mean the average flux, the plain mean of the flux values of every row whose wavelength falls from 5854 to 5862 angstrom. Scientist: 13.6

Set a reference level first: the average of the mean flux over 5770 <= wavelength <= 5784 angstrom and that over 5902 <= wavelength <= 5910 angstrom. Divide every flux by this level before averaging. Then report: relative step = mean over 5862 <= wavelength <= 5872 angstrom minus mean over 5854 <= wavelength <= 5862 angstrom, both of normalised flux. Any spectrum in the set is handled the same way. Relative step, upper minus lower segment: 0.066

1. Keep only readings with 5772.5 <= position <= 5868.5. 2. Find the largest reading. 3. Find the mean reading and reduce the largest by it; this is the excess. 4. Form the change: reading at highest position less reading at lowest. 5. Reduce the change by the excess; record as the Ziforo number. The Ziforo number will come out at -1.0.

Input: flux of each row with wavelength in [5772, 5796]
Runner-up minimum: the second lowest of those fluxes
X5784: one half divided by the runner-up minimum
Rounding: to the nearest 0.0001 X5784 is 0.0355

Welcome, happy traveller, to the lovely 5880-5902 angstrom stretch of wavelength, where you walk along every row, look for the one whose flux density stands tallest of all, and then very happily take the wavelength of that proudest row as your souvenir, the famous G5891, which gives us 5882.0 angstrom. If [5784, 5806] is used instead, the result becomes 5801.0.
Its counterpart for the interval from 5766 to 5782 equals 5768.0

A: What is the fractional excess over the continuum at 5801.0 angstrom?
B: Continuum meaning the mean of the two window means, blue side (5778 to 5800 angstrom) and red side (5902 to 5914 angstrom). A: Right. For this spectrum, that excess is 0.13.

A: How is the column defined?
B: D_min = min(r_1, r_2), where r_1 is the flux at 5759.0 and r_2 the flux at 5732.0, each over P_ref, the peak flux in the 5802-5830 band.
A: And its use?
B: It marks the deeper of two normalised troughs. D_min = 0.931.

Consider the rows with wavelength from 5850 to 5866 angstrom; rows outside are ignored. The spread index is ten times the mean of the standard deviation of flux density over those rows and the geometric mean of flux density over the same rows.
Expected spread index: 71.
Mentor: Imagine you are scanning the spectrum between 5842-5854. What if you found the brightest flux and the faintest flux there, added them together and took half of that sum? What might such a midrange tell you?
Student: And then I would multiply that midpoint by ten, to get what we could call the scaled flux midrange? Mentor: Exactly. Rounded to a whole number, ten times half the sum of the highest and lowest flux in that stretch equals 149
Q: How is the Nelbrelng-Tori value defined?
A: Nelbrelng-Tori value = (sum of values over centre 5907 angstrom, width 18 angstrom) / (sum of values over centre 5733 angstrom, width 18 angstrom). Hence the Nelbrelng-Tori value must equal 0.8598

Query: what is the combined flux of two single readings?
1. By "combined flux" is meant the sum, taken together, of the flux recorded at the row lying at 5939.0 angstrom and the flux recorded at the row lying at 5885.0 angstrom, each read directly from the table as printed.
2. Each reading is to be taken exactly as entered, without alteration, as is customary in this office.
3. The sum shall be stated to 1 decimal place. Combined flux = 28.3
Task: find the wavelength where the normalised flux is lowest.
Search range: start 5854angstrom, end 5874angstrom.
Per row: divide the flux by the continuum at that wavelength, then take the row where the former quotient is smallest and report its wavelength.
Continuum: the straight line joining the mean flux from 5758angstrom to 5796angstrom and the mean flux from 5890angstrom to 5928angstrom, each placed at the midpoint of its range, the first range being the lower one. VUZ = 5858.0 angstrom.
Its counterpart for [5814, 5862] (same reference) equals 5858.0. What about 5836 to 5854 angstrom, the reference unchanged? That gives 5852.0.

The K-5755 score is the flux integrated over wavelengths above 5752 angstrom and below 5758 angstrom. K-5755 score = 92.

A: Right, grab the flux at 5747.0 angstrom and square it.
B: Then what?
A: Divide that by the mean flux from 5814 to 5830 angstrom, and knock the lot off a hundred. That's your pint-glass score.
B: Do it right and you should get 84.0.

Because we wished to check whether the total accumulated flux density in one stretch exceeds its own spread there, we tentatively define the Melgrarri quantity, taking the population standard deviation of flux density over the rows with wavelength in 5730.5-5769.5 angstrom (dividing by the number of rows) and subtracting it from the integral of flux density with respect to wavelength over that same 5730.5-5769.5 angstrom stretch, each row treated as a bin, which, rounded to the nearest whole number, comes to 605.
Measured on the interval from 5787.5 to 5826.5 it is 602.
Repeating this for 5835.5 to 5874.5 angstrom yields 570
